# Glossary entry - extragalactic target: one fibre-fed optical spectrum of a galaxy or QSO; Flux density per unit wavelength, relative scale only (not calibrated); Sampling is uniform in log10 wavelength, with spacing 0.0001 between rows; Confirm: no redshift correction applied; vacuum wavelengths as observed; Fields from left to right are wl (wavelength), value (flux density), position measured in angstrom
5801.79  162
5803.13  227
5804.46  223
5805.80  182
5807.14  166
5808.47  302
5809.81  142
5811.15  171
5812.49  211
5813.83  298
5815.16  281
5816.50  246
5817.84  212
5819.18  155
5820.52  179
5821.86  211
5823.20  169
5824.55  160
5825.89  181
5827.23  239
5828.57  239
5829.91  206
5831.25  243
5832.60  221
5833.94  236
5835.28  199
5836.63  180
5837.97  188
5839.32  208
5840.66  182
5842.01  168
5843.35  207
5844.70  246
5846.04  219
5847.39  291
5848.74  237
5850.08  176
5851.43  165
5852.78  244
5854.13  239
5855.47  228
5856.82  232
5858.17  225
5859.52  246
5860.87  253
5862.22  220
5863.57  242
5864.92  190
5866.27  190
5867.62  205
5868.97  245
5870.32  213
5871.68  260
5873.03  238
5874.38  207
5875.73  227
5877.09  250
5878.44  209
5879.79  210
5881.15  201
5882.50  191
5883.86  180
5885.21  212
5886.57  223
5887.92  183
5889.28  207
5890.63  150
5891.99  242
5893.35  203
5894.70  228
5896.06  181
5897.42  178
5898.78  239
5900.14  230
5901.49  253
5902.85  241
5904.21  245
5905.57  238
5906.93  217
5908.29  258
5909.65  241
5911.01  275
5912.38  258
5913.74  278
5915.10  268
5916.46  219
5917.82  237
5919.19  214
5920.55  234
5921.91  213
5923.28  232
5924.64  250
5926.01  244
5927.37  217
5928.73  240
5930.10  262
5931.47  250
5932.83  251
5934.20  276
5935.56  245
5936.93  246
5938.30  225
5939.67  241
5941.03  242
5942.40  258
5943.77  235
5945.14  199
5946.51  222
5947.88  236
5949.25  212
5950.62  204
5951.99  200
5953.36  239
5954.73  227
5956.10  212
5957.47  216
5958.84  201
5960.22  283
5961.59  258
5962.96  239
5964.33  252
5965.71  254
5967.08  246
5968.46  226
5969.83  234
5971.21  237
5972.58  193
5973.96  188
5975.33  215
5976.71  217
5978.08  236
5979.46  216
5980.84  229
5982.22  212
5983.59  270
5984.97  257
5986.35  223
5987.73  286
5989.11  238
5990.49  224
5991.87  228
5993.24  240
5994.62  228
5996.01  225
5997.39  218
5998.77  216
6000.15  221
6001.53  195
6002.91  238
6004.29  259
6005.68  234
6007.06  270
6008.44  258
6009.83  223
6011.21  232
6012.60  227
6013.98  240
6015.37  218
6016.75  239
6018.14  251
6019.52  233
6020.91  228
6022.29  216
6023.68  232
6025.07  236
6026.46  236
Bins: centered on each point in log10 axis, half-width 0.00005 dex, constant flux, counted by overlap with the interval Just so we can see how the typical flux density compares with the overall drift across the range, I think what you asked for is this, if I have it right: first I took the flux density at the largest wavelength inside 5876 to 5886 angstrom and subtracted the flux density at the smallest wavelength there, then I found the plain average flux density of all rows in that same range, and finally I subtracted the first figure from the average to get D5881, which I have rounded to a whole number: 246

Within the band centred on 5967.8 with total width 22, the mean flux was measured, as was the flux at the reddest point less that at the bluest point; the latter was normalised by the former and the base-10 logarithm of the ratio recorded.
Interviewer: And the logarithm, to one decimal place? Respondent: -1.1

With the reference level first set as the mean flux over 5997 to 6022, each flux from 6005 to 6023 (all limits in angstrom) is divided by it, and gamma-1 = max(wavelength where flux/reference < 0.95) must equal 6022.29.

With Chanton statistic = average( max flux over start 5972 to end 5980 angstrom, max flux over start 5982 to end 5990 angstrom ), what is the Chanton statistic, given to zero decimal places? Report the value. 261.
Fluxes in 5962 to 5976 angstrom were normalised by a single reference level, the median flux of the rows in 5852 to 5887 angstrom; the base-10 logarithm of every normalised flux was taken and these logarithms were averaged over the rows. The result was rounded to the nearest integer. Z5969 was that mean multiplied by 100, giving 1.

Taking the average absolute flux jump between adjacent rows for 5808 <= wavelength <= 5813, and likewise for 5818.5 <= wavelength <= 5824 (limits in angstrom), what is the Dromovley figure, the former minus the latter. 44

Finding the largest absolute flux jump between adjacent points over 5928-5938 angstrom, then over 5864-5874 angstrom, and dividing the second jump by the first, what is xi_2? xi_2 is 1.5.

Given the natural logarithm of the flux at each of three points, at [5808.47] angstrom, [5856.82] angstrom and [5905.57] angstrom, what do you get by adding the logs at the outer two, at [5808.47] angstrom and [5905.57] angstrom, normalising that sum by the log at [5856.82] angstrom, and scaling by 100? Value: 205.3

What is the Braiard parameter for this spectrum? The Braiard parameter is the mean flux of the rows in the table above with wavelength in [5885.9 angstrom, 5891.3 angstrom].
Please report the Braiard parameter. 191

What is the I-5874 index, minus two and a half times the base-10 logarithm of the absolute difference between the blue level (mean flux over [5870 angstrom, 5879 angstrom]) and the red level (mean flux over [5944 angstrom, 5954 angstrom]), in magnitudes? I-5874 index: -2.8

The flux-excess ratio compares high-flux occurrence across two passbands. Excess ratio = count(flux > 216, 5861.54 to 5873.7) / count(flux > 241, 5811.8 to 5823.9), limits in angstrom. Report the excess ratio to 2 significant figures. 1.7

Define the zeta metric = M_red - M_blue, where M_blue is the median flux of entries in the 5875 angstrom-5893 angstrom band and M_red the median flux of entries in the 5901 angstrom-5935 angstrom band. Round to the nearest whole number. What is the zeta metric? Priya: 35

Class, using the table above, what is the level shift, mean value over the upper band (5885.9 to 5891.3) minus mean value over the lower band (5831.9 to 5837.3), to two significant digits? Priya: -18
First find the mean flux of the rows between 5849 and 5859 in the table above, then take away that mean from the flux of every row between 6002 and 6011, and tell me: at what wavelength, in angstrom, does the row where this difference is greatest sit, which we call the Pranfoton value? 6007.06 angstrom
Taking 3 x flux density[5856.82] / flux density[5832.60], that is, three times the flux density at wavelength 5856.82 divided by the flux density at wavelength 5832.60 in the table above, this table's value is 3.15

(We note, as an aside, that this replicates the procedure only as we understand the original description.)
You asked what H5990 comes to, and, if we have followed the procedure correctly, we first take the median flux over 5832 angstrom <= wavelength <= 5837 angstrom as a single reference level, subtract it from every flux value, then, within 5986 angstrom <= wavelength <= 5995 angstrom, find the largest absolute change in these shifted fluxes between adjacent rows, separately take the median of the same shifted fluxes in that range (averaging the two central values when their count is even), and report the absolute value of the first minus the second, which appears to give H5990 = 45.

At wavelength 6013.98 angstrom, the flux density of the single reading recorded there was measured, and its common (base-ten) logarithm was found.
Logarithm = 2.38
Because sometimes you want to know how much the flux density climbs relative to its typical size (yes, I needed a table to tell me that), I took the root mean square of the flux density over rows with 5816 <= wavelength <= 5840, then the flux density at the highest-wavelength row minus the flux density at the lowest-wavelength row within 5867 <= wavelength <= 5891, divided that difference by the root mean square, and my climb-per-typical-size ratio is -0.27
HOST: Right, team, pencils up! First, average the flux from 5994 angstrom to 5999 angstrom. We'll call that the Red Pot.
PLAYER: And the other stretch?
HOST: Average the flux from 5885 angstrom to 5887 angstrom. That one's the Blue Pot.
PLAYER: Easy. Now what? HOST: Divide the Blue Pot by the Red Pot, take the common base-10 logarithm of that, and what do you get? -0.01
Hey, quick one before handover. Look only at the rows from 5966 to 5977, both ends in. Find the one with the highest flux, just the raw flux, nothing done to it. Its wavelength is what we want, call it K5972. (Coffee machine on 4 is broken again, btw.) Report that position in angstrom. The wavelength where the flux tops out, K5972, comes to 5967.08 angstrom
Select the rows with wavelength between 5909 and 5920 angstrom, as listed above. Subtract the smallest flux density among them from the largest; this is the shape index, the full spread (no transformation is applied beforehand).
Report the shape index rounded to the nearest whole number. 64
